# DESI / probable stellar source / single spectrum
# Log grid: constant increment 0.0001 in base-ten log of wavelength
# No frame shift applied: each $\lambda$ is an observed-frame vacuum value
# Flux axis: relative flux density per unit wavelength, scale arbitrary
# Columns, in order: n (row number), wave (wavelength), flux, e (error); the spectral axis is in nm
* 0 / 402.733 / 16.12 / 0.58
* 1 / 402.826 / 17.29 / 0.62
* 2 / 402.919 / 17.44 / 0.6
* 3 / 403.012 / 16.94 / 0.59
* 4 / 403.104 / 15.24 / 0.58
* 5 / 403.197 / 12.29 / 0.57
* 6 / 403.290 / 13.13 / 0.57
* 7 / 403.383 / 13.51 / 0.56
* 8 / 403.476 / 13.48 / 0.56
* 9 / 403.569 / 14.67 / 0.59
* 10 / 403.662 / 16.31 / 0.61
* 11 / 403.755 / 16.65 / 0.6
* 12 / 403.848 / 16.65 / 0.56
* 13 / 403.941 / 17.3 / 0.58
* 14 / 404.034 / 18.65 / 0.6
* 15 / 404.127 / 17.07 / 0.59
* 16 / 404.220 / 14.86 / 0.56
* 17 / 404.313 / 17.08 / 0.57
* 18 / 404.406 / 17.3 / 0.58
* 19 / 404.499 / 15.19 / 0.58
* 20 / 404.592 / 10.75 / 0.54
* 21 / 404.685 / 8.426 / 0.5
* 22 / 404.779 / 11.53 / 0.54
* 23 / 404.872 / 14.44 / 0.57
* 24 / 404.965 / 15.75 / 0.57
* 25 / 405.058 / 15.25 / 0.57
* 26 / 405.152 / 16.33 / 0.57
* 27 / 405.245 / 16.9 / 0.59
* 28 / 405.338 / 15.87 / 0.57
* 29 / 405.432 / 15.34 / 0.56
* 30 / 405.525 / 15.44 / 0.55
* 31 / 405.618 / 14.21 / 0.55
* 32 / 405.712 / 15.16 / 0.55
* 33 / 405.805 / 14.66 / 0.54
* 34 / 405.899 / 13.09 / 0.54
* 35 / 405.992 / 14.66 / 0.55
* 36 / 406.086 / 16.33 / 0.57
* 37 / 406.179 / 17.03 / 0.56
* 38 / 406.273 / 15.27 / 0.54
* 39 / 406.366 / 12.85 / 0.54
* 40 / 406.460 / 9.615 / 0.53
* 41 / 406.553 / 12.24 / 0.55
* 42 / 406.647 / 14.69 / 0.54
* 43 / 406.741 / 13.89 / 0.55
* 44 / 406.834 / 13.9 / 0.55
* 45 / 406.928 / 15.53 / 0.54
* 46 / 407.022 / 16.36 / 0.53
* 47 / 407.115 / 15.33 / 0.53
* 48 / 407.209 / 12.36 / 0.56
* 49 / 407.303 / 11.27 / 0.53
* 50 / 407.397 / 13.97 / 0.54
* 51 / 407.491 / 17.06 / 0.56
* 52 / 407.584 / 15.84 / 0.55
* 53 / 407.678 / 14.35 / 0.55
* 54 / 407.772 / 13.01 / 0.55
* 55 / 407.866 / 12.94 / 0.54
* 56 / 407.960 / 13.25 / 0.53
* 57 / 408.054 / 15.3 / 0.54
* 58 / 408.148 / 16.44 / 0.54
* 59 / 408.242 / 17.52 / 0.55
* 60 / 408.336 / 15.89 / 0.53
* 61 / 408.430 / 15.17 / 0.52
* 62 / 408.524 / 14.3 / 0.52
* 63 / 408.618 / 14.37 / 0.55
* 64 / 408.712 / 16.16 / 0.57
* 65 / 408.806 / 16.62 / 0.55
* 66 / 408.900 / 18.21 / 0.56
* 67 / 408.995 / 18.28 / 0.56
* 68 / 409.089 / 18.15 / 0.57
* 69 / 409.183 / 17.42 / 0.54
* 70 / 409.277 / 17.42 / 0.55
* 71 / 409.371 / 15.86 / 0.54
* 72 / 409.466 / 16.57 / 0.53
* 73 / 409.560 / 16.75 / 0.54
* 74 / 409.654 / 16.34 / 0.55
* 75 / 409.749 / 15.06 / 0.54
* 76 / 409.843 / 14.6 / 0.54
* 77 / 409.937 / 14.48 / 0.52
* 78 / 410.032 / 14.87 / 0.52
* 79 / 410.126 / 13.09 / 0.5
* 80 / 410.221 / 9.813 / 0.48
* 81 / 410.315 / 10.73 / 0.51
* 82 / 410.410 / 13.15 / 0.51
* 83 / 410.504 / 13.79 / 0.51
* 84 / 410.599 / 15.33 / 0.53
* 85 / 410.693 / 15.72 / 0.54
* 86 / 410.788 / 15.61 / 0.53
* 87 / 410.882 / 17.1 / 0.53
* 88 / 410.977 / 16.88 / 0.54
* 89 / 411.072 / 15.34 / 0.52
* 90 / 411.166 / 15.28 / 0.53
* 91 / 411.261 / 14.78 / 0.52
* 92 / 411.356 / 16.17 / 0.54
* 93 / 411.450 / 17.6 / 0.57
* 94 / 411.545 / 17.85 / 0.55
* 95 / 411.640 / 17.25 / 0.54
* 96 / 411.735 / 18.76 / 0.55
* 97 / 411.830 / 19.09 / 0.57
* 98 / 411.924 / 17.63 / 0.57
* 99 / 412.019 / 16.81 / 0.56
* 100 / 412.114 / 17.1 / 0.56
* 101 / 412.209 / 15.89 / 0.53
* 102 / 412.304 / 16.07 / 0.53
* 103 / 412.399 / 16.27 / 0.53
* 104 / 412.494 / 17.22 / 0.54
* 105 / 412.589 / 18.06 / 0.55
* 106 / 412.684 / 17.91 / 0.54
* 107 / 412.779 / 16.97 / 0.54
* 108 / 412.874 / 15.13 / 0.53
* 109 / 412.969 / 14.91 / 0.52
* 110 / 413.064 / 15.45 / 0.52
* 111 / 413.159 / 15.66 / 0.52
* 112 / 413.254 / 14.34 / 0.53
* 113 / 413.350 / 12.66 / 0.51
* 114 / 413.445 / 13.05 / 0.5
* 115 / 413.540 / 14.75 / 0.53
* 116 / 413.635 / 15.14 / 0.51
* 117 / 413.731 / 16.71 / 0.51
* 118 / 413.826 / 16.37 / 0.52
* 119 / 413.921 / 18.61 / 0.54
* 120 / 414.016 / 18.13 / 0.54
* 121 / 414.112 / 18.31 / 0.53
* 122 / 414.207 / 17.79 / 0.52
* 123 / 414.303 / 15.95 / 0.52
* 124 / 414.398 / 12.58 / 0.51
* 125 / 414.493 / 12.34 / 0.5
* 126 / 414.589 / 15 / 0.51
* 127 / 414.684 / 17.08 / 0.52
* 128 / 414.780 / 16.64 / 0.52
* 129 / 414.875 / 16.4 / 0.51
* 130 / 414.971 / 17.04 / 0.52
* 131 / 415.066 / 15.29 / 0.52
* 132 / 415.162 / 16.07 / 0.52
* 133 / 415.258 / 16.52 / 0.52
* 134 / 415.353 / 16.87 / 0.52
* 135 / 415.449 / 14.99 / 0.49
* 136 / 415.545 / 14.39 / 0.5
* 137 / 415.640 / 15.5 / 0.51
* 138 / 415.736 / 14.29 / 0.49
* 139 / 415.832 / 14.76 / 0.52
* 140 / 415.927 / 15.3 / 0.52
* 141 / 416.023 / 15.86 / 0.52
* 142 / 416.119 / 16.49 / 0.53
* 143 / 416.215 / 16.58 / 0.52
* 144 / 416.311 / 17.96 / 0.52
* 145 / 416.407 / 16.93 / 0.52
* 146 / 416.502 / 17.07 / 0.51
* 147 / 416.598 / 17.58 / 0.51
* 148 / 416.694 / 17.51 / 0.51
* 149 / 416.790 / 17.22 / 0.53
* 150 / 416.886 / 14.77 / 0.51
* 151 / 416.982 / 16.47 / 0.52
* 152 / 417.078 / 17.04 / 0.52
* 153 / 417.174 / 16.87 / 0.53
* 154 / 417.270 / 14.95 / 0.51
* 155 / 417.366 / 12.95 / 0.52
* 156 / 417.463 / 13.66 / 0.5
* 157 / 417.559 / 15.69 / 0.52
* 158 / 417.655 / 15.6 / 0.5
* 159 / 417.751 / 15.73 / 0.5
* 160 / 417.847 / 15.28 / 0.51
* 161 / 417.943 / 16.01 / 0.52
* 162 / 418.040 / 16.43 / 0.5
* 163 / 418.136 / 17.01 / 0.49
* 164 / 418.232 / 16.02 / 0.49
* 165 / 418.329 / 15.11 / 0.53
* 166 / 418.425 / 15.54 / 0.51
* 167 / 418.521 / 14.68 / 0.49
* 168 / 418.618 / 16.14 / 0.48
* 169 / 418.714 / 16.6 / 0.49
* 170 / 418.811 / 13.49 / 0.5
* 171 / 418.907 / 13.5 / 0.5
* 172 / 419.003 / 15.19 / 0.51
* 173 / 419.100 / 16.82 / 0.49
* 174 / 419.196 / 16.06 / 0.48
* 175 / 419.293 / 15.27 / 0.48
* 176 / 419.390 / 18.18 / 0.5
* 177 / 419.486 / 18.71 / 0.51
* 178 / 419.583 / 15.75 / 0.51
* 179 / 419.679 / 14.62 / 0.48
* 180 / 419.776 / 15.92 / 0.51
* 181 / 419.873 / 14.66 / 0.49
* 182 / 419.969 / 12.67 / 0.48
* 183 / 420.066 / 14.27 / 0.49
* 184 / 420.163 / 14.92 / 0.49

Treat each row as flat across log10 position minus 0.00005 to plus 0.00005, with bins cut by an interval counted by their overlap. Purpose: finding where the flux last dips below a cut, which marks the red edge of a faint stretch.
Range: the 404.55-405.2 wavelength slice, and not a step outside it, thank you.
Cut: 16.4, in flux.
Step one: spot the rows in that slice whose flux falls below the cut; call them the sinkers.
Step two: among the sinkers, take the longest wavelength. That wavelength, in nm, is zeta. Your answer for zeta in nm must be 405.152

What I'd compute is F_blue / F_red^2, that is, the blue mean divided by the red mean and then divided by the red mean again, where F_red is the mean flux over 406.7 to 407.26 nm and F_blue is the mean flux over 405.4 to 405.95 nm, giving 0.069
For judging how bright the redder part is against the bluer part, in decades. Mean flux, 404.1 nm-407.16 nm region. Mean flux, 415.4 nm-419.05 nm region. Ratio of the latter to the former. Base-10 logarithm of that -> 0.03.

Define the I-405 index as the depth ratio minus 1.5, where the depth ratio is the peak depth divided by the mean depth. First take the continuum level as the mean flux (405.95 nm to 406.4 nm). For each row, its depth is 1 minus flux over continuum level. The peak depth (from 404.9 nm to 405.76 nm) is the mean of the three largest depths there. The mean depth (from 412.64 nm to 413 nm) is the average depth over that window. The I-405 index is -1.9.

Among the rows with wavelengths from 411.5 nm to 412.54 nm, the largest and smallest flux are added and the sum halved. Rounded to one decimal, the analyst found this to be 17.5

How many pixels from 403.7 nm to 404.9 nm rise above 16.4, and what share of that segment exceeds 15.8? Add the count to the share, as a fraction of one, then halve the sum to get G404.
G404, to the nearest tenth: 3.8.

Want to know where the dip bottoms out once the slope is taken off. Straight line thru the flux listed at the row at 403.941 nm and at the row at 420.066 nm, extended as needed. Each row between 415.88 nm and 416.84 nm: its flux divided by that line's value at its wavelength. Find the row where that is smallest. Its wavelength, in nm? 415.927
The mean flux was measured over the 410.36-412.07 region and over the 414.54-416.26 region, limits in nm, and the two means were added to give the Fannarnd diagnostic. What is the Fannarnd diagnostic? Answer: 32.2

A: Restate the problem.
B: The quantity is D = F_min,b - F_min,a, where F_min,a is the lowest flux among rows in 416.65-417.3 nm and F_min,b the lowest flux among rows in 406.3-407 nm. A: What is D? -5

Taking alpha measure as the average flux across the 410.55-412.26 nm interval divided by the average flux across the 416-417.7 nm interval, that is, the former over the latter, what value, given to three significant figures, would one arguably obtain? 1.03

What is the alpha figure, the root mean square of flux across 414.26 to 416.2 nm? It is 15.5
